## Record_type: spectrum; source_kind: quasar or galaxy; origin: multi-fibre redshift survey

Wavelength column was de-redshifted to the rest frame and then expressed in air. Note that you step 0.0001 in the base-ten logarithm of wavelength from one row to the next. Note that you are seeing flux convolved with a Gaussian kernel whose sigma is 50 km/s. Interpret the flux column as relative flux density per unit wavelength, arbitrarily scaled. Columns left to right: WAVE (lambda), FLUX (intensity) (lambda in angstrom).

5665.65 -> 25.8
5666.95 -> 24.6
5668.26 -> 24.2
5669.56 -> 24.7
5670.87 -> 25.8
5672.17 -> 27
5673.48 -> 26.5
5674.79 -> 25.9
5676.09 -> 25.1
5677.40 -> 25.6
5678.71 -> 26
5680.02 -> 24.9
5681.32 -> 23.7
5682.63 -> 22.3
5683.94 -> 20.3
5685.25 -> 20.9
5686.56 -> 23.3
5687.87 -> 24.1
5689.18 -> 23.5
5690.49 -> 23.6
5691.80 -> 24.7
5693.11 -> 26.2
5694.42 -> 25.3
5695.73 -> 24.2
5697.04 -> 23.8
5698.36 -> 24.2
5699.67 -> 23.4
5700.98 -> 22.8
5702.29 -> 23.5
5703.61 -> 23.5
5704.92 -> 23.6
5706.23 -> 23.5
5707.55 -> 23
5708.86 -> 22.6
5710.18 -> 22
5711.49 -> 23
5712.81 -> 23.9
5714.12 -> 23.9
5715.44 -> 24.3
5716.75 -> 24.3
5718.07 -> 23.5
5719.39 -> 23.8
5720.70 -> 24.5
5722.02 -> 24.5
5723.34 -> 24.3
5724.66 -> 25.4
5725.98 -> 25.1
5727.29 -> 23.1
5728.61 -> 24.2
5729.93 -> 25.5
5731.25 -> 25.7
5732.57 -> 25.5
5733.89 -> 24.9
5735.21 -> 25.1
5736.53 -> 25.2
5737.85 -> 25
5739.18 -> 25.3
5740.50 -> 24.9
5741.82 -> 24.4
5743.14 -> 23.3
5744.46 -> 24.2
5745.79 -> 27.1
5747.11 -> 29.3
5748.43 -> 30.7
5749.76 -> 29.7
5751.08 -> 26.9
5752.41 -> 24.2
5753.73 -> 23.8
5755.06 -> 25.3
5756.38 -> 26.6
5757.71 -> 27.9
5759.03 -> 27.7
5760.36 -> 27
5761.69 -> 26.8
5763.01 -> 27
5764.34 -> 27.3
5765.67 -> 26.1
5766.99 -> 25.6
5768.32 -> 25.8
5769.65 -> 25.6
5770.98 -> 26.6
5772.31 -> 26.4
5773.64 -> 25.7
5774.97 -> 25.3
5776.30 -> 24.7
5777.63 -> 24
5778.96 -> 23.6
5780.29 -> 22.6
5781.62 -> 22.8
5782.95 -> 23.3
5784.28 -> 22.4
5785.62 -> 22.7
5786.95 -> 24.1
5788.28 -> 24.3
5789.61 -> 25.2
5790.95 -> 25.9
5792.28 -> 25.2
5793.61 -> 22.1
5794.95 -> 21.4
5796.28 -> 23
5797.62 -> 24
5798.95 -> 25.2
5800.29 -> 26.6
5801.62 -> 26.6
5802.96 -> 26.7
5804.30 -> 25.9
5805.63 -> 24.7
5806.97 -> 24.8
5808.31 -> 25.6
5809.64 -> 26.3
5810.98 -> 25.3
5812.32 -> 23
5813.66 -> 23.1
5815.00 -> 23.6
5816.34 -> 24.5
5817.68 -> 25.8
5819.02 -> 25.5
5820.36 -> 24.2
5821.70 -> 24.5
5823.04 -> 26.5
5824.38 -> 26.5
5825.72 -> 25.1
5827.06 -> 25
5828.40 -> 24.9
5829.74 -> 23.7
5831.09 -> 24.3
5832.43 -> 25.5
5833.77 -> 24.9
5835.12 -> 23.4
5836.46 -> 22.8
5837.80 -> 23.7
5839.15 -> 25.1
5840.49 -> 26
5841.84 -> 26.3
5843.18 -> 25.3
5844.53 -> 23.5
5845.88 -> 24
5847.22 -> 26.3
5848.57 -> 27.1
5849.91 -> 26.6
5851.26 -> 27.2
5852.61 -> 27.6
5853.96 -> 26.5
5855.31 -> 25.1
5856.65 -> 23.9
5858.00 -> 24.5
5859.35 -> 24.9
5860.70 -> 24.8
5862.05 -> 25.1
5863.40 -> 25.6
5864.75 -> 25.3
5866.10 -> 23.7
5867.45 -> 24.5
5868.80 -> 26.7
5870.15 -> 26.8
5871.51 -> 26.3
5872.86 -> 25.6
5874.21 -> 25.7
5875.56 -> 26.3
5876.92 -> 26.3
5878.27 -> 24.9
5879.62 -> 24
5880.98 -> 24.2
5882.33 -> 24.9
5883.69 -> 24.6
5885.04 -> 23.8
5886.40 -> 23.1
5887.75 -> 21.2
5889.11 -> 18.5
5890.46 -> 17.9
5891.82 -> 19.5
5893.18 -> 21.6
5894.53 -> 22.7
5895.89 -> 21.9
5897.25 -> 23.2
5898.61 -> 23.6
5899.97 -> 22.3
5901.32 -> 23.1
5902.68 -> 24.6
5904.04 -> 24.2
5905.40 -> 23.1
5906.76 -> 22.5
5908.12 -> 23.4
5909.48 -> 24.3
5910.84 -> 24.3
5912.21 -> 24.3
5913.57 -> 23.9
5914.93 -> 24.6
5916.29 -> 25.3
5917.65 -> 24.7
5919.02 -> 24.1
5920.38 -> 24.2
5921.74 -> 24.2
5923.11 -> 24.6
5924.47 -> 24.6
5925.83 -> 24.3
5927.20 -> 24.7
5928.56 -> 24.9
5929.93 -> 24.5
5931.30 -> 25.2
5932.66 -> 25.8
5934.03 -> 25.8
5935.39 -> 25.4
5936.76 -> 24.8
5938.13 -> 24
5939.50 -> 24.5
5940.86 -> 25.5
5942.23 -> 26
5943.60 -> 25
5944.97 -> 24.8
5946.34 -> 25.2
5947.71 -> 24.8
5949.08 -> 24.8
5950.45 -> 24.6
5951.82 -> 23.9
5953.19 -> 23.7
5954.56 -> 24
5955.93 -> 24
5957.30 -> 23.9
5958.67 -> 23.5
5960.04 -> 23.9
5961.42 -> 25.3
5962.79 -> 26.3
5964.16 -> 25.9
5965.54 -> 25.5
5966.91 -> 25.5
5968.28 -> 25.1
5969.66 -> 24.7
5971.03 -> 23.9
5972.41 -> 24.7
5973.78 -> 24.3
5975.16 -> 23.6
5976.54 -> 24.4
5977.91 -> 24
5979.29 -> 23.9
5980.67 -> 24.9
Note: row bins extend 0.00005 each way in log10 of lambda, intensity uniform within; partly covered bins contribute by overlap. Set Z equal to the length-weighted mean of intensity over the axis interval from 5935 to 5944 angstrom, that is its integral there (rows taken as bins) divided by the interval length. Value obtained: 25.01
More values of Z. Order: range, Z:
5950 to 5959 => 23.96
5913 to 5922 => 24.46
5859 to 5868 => 24.85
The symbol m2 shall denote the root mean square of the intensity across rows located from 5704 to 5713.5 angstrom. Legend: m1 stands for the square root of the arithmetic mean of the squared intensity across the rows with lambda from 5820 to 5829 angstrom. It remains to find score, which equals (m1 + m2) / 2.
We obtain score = 24.2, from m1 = 25.3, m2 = 23.1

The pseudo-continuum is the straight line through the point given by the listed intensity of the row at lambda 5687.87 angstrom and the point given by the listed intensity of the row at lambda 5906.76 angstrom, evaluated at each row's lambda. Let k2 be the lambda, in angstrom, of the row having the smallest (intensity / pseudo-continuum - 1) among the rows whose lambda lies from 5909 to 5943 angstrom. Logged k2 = 5913.57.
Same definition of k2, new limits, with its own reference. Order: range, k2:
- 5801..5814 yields 5812.32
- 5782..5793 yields 5784.28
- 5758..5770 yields 5766.99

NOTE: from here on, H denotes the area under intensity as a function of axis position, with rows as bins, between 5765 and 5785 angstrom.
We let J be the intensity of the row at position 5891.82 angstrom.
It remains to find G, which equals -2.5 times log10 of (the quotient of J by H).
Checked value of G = 3.51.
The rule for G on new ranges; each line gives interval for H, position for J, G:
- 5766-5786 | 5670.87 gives 3.20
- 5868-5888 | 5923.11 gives 3.27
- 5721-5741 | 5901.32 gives 3.33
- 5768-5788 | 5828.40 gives 3.23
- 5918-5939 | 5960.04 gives 3.34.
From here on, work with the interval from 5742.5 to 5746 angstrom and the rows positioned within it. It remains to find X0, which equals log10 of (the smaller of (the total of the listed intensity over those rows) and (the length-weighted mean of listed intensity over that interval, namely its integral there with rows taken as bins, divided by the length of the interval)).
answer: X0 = 1.39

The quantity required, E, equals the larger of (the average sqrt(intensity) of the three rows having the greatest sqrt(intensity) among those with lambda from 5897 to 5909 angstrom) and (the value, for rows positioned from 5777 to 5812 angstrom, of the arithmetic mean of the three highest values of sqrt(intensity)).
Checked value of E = 5.16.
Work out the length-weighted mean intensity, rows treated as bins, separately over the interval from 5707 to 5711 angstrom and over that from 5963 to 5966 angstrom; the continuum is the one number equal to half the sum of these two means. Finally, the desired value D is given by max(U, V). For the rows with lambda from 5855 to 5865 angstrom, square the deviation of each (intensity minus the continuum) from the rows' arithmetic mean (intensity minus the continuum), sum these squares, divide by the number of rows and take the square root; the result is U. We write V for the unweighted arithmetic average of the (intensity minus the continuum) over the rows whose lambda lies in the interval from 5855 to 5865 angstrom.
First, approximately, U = 0.49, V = 0.7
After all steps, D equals 0.7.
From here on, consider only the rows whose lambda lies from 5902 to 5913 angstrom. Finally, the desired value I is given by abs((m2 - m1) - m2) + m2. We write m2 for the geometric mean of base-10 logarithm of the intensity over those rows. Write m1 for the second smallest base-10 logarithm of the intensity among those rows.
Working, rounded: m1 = 1.364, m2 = 1.38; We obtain 2.74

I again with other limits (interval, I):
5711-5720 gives 2.75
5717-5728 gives 2.76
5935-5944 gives 2.79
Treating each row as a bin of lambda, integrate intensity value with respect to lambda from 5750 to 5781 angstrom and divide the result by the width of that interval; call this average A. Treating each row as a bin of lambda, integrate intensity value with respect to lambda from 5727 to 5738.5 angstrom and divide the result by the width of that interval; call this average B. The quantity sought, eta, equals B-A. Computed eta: -0.8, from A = 25.8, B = 25.0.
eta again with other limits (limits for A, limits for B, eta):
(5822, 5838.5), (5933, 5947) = 0.4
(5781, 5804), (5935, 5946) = 0.7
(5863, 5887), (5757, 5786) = 0.2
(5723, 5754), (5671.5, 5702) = -1.3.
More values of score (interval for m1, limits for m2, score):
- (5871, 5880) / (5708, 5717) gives 24.5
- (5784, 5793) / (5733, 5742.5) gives 24.6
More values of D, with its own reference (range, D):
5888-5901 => 2.0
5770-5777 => 1.6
